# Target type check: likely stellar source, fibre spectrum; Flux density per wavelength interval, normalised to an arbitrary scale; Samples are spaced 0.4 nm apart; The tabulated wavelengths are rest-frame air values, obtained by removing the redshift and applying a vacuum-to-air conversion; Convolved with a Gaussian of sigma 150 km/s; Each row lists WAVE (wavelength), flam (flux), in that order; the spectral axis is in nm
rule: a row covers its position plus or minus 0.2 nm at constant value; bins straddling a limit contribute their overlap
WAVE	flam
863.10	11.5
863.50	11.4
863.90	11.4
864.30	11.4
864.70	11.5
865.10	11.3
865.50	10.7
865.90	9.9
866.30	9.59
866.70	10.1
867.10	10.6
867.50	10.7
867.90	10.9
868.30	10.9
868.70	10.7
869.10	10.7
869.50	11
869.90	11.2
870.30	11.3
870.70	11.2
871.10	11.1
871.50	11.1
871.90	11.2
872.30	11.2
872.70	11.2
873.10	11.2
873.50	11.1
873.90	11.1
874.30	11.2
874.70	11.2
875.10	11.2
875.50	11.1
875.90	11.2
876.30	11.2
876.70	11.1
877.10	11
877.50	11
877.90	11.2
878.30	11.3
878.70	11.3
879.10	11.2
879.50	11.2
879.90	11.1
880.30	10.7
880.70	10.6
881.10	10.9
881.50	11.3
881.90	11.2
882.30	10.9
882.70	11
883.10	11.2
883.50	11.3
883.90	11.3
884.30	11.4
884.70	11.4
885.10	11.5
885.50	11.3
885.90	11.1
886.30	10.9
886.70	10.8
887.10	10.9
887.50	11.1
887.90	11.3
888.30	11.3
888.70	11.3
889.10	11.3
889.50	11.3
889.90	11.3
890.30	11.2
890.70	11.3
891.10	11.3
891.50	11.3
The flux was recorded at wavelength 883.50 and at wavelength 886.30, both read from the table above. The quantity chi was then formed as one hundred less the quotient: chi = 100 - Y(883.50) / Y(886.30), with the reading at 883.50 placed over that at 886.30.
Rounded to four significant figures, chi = 98.96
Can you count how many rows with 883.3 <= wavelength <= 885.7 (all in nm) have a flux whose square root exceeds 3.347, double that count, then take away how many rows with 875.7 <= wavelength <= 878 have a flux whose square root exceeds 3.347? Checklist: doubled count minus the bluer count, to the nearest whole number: 12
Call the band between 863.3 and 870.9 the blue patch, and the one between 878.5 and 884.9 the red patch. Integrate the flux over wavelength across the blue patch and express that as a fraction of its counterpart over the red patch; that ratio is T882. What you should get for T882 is 1.2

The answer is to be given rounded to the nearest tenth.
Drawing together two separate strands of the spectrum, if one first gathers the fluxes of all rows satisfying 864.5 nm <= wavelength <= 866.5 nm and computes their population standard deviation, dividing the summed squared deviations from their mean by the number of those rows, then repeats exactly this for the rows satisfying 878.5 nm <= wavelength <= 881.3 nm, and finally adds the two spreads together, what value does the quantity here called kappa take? 1.0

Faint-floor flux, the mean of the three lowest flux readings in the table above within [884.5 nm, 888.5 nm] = 10.9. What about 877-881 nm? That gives 10.8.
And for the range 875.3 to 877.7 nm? 11.0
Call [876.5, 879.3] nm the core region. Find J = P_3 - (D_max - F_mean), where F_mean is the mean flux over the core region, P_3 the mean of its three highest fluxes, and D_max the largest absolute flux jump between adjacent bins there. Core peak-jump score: 22.2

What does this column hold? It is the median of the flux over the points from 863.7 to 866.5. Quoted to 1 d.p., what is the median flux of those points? 11.3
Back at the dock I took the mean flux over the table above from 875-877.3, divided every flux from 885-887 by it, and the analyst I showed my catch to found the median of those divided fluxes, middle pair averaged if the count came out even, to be 1.00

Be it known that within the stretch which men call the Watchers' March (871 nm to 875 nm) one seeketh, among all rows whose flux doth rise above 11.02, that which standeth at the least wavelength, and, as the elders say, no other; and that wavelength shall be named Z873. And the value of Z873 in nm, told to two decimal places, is 871.10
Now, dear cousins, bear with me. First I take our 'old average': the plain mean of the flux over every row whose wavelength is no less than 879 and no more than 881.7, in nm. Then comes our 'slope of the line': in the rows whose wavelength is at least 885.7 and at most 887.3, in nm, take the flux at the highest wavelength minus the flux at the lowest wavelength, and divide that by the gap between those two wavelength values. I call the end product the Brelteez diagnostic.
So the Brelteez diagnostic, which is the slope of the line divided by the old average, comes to -0.015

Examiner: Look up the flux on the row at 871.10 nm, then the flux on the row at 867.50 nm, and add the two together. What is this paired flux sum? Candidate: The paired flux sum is 21.8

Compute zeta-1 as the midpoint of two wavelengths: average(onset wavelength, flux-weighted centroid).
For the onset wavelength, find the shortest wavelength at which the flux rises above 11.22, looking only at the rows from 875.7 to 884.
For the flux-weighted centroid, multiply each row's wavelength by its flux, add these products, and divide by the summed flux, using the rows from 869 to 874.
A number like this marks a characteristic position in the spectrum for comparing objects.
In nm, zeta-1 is 874.90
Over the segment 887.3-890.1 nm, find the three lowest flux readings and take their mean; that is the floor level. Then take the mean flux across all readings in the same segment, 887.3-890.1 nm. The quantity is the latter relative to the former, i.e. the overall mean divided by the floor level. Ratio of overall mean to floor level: 1.00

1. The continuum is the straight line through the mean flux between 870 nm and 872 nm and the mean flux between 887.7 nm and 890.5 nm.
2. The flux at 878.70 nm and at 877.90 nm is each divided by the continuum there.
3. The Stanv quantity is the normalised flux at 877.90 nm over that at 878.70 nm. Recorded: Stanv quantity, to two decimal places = 0.99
